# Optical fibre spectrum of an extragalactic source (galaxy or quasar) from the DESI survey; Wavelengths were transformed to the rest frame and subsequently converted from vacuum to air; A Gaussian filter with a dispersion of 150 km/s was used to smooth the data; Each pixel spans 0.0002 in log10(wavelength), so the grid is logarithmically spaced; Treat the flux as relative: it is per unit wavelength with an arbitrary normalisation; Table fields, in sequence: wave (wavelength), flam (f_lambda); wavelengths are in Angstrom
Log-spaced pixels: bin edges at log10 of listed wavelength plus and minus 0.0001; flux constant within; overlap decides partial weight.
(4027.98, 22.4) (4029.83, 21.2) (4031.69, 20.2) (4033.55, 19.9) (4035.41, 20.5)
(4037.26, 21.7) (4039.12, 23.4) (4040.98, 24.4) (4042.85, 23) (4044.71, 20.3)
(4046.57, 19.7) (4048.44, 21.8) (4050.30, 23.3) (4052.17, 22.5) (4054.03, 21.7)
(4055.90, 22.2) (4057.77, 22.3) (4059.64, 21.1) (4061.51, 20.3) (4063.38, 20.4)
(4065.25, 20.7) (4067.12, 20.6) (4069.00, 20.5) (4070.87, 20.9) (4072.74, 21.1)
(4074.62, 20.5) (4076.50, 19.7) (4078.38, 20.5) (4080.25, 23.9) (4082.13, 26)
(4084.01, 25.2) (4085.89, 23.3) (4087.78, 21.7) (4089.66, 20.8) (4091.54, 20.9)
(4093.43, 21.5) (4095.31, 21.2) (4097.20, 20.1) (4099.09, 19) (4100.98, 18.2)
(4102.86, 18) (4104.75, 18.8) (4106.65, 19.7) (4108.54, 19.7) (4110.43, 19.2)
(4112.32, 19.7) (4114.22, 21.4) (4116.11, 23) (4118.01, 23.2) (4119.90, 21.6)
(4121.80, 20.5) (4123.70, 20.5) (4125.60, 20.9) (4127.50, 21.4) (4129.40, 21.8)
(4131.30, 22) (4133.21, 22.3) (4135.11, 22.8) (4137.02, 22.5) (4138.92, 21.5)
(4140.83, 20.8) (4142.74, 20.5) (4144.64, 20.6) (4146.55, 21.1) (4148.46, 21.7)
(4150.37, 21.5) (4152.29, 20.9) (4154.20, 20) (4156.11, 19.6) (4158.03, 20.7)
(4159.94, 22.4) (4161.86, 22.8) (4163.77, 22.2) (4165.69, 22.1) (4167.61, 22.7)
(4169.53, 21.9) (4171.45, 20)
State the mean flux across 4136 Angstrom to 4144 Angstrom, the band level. 21.3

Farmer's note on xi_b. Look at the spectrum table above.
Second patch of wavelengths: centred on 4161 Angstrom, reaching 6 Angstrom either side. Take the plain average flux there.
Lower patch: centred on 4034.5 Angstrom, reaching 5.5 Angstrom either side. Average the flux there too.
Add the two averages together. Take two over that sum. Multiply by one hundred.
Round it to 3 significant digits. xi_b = 4.67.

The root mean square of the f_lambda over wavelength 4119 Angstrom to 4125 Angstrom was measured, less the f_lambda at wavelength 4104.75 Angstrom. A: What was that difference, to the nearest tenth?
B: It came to 2.1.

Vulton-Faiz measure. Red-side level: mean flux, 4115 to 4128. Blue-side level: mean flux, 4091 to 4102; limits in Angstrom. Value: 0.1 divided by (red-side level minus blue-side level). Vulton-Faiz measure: 0.1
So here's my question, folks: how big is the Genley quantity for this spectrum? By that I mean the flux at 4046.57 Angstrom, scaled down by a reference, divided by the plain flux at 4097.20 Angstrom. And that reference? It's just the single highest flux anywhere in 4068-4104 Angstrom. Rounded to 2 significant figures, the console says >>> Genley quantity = 0.038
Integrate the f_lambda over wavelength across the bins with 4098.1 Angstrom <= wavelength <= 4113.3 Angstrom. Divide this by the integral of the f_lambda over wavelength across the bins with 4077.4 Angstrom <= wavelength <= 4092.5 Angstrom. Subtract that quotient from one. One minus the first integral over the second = 0.16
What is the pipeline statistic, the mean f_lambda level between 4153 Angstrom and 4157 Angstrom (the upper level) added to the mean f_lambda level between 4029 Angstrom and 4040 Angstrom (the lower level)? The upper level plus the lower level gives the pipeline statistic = 41.0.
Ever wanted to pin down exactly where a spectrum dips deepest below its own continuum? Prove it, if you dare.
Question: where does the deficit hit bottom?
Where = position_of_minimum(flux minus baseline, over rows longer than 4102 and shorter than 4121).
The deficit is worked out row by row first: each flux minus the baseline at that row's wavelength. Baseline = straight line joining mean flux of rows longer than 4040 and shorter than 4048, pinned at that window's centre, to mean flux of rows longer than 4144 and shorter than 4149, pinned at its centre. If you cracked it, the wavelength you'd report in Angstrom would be 4102.86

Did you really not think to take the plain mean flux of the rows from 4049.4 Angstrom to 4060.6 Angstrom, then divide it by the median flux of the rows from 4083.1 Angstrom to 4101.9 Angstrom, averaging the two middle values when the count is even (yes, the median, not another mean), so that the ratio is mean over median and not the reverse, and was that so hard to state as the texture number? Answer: 1.05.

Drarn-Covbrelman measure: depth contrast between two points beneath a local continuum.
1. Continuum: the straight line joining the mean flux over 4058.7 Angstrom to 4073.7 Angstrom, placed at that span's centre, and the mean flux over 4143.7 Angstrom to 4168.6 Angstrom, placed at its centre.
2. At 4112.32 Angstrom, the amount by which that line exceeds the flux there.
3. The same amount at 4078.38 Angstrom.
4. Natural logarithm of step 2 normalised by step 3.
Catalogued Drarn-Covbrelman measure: 1.5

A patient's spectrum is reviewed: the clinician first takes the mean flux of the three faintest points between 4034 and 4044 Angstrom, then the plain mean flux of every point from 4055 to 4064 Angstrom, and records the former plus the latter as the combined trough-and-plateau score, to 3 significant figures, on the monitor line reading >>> 43.0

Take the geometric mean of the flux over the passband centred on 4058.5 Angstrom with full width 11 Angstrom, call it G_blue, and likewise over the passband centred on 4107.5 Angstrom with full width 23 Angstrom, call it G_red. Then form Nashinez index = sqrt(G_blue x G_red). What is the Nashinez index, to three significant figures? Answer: 20.6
